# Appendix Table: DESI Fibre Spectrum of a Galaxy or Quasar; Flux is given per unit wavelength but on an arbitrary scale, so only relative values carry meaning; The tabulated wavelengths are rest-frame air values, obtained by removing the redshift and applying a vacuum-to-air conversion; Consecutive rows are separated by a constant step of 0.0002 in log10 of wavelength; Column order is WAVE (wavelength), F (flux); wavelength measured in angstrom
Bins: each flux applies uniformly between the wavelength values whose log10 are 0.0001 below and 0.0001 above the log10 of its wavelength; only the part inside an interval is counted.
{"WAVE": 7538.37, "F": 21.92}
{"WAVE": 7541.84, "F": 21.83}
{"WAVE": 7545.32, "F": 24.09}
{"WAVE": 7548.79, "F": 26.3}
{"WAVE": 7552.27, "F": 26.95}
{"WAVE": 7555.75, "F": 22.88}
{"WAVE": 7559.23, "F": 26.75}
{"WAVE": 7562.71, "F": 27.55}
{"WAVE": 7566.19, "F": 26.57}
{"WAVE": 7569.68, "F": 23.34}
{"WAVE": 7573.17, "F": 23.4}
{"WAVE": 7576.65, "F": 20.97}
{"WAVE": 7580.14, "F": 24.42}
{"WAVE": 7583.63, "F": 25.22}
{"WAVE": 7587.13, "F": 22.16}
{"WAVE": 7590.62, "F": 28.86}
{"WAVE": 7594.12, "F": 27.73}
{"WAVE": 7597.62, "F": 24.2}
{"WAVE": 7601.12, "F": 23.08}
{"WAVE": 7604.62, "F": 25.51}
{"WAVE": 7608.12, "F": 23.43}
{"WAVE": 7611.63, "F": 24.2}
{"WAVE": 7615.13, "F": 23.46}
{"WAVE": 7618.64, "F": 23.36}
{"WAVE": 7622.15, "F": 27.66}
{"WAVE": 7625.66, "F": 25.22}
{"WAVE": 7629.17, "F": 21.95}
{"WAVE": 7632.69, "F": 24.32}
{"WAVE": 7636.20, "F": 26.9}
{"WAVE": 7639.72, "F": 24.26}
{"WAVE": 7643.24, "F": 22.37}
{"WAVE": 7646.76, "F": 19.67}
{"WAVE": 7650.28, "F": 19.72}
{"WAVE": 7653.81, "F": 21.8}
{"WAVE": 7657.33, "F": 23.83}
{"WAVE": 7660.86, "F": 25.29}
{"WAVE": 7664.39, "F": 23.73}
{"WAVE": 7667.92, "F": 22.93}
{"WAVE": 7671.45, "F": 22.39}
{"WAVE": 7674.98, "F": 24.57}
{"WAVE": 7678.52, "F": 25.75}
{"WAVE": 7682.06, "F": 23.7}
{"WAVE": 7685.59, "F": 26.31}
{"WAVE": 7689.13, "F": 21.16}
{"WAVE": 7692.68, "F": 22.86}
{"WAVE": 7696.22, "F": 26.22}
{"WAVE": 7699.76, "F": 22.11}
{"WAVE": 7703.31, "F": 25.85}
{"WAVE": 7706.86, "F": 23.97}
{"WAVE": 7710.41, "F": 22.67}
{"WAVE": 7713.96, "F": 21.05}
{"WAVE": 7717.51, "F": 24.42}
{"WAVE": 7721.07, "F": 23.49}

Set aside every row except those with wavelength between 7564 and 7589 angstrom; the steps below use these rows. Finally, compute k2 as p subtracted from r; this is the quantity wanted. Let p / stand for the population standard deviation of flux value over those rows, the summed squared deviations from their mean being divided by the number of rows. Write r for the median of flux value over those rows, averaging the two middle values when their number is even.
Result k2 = 21.7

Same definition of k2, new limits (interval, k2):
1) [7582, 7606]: 23.0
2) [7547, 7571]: 24.9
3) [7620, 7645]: 22.3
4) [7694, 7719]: 22.2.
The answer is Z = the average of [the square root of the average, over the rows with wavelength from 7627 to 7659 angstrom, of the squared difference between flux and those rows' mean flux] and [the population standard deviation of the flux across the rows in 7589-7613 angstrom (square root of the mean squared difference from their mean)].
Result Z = 2.12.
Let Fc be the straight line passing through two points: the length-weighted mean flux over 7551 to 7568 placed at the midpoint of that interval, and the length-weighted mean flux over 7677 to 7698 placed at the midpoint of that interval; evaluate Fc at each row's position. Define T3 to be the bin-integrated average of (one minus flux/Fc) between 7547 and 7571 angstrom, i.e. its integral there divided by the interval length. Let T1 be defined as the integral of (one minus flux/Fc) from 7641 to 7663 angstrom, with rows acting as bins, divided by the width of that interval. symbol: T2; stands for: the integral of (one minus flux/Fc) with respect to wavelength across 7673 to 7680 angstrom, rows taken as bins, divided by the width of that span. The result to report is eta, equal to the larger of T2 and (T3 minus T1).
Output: -0.02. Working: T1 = 0.11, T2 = -0.02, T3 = 0.012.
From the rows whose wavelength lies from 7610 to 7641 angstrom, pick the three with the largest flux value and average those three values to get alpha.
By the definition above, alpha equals 26.6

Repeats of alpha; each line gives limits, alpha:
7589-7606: 27.4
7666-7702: 26.1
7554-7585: 27.0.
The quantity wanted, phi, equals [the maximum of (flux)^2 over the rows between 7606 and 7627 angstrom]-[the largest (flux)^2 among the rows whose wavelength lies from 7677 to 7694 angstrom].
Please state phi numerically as 73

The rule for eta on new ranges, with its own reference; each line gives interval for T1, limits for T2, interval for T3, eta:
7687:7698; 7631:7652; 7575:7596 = 0.08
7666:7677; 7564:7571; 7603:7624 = 0.03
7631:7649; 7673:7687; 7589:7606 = -0.02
